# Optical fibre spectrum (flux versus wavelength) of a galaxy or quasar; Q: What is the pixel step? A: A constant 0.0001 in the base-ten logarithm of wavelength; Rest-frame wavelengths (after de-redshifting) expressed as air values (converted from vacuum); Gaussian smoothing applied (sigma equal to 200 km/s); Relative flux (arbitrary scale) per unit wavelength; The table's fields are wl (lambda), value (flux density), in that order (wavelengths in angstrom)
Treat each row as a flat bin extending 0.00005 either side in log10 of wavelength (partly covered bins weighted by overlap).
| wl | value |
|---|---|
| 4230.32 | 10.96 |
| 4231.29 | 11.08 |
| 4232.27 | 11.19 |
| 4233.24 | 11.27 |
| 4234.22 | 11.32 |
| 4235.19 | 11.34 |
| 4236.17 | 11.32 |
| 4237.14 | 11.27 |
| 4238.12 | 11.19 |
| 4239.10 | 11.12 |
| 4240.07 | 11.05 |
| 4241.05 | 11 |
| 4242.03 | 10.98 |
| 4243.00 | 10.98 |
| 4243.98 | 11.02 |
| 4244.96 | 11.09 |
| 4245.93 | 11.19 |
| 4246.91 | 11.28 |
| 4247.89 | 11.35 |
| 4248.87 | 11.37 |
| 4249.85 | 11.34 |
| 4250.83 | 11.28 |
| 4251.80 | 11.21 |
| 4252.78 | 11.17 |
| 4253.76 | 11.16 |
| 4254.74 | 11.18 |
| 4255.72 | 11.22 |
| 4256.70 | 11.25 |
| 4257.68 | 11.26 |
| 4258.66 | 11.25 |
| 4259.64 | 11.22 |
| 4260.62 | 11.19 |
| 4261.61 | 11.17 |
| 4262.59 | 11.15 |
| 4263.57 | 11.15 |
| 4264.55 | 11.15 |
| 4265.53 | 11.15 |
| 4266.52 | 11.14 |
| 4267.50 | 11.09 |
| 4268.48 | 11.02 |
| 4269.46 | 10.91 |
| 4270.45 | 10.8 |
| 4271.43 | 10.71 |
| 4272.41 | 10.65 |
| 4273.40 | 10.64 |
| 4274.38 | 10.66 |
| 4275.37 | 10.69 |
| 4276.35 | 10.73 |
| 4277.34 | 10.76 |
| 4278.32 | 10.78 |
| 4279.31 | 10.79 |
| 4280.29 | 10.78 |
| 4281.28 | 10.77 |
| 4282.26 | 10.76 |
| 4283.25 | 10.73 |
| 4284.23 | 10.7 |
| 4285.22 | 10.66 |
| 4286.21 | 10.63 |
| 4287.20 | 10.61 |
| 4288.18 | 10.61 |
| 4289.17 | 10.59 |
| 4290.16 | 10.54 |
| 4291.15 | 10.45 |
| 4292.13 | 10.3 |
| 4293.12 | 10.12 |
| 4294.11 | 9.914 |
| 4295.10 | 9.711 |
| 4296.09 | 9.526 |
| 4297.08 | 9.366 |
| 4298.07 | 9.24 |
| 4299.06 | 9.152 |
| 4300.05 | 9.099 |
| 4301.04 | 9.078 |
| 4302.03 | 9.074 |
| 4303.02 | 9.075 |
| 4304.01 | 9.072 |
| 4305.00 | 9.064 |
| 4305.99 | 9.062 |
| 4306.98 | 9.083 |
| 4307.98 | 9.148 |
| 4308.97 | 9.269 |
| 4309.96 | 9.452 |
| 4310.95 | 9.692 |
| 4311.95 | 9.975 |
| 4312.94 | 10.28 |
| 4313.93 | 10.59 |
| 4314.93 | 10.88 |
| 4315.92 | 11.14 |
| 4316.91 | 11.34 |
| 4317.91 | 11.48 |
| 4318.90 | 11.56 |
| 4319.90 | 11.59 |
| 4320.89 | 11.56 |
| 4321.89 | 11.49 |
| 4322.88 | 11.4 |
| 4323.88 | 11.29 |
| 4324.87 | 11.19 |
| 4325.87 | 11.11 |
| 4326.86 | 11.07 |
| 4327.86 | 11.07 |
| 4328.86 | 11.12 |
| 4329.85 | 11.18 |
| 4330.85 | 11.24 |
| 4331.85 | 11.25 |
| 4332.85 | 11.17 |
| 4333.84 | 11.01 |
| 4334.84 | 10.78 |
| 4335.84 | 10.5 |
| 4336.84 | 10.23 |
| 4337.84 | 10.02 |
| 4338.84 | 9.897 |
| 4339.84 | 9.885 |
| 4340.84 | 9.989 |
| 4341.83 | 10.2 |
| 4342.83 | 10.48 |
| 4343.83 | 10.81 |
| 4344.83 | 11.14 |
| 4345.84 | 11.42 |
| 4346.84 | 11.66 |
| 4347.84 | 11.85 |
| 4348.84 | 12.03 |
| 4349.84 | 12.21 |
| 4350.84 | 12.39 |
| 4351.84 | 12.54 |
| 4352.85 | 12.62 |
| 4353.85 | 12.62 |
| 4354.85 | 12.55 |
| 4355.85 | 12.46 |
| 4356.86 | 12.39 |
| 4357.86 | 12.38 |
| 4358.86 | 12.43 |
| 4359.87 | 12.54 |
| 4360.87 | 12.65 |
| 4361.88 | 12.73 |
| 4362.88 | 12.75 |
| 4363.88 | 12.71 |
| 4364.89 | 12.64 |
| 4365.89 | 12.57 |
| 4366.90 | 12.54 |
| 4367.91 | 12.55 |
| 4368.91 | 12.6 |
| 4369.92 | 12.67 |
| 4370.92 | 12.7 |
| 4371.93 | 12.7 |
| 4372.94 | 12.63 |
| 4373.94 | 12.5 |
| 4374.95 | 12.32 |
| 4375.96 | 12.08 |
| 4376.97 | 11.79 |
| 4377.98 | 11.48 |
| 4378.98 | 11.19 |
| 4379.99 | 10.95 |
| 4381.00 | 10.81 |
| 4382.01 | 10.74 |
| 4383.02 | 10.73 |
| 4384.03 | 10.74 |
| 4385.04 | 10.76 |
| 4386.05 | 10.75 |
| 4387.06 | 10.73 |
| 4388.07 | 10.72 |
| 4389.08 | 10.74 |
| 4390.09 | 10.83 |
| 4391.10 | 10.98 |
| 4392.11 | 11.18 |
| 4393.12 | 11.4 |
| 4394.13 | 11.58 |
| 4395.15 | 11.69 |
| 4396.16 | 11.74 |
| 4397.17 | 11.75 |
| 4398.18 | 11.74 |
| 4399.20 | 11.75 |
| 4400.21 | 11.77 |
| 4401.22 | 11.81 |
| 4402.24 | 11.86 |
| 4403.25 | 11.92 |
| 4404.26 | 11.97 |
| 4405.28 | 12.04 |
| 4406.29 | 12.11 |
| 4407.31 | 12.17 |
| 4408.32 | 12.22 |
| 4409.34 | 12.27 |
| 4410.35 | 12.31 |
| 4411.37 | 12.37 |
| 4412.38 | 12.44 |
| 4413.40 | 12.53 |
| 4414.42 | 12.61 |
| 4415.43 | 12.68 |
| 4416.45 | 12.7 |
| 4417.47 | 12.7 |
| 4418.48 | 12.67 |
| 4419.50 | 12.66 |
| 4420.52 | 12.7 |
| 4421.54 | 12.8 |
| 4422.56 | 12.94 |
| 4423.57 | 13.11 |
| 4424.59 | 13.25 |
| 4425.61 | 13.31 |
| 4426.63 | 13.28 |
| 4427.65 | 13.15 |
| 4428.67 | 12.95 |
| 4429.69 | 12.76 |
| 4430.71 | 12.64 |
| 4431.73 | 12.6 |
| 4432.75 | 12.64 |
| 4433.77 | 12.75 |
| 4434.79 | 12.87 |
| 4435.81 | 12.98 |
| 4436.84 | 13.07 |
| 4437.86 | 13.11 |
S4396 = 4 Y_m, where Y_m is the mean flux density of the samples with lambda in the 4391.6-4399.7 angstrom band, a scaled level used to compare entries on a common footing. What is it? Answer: 46.4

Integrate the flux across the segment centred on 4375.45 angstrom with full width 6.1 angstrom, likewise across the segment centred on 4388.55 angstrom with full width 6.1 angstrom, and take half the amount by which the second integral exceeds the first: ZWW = -4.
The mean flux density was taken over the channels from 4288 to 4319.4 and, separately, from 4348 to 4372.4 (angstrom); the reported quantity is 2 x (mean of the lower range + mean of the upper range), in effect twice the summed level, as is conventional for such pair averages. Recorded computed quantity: 44.9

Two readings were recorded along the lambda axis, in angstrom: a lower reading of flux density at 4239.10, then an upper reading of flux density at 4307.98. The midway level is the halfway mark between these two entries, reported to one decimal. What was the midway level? 10.1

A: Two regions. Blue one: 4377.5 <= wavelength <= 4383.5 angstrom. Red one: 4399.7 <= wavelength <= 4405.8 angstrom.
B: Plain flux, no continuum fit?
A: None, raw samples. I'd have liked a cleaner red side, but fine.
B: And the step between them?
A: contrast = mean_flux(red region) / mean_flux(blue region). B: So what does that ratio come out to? 1.08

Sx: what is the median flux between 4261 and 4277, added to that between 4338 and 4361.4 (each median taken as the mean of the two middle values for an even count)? 23.2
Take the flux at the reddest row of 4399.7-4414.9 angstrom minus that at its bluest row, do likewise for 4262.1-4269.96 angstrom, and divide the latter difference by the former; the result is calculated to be -0.3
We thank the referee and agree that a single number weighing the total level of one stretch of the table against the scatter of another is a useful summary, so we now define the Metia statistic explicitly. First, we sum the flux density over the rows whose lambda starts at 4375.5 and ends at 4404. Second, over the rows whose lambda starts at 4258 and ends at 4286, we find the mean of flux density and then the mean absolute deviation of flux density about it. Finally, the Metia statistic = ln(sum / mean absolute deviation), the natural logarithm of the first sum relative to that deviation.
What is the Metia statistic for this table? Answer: 7.4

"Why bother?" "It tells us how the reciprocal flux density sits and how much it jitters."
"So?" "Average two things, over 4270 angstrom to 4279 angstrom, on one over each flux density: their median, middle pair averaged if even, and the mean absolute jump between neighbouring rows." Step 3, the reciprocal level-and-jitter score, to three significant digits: 0.0468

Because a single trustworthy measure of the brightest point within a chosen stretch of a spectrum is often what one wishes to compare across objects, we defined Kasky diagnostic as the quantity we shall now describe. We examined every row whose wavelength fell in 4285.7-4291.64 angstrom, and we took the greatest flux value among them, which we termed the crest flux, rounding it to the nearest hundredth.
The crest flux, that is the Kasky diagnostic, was 10.63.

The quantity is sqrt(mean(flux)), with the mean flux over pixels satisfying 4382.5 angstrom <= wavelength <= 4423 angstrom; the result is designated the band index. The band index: 3.44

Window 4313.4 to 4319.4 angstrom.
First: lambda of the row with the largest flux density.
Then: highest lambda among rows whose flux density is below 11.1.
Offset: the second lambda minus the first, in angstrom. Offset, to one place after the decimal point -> -4.0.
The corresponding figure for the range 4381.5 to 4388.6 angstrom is 3.0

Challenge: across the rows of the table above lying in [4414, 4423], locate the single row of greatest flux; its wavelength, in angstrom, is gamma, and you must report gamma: 4422.56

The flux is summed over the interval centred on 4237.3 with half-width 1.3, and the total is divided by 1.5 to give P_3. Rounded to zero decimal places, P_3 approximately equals 23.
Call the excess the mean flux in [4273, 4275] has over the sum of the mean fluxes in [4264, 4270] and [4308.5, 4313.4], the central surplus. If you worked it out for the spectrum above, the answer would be -10.2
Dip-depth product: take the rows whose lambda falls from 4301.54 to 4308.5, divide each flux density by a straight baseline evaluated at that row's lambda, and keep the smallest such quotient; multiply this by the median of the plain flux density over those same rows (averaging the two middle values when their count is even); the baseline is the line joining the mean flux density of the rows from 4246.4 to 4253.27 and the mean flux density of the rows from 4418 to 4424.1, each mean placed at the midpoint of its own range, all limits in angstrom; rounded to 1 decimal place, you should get 7.0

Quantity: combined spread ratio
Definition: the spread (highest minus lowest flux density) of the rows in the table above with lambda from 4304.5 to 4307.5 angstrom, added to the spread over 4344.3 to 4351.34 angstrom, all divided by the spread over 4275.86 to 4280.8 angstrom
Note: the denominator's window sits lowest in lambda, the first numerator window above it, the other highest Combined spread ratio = 21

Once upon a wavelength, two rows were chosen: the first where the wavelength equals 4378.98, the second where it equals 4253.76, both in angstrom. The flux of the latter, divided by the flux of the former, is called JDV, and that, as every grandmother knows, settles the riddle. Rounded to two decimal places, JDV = 1.00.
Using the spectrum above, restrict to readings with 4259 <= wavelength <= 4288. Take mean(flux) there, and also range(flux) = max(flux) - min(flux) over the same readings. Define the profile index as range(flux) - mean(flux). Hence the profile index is -10.3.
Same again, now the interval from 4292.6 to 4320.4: -7.3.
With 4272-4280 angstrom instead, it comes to -10.6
